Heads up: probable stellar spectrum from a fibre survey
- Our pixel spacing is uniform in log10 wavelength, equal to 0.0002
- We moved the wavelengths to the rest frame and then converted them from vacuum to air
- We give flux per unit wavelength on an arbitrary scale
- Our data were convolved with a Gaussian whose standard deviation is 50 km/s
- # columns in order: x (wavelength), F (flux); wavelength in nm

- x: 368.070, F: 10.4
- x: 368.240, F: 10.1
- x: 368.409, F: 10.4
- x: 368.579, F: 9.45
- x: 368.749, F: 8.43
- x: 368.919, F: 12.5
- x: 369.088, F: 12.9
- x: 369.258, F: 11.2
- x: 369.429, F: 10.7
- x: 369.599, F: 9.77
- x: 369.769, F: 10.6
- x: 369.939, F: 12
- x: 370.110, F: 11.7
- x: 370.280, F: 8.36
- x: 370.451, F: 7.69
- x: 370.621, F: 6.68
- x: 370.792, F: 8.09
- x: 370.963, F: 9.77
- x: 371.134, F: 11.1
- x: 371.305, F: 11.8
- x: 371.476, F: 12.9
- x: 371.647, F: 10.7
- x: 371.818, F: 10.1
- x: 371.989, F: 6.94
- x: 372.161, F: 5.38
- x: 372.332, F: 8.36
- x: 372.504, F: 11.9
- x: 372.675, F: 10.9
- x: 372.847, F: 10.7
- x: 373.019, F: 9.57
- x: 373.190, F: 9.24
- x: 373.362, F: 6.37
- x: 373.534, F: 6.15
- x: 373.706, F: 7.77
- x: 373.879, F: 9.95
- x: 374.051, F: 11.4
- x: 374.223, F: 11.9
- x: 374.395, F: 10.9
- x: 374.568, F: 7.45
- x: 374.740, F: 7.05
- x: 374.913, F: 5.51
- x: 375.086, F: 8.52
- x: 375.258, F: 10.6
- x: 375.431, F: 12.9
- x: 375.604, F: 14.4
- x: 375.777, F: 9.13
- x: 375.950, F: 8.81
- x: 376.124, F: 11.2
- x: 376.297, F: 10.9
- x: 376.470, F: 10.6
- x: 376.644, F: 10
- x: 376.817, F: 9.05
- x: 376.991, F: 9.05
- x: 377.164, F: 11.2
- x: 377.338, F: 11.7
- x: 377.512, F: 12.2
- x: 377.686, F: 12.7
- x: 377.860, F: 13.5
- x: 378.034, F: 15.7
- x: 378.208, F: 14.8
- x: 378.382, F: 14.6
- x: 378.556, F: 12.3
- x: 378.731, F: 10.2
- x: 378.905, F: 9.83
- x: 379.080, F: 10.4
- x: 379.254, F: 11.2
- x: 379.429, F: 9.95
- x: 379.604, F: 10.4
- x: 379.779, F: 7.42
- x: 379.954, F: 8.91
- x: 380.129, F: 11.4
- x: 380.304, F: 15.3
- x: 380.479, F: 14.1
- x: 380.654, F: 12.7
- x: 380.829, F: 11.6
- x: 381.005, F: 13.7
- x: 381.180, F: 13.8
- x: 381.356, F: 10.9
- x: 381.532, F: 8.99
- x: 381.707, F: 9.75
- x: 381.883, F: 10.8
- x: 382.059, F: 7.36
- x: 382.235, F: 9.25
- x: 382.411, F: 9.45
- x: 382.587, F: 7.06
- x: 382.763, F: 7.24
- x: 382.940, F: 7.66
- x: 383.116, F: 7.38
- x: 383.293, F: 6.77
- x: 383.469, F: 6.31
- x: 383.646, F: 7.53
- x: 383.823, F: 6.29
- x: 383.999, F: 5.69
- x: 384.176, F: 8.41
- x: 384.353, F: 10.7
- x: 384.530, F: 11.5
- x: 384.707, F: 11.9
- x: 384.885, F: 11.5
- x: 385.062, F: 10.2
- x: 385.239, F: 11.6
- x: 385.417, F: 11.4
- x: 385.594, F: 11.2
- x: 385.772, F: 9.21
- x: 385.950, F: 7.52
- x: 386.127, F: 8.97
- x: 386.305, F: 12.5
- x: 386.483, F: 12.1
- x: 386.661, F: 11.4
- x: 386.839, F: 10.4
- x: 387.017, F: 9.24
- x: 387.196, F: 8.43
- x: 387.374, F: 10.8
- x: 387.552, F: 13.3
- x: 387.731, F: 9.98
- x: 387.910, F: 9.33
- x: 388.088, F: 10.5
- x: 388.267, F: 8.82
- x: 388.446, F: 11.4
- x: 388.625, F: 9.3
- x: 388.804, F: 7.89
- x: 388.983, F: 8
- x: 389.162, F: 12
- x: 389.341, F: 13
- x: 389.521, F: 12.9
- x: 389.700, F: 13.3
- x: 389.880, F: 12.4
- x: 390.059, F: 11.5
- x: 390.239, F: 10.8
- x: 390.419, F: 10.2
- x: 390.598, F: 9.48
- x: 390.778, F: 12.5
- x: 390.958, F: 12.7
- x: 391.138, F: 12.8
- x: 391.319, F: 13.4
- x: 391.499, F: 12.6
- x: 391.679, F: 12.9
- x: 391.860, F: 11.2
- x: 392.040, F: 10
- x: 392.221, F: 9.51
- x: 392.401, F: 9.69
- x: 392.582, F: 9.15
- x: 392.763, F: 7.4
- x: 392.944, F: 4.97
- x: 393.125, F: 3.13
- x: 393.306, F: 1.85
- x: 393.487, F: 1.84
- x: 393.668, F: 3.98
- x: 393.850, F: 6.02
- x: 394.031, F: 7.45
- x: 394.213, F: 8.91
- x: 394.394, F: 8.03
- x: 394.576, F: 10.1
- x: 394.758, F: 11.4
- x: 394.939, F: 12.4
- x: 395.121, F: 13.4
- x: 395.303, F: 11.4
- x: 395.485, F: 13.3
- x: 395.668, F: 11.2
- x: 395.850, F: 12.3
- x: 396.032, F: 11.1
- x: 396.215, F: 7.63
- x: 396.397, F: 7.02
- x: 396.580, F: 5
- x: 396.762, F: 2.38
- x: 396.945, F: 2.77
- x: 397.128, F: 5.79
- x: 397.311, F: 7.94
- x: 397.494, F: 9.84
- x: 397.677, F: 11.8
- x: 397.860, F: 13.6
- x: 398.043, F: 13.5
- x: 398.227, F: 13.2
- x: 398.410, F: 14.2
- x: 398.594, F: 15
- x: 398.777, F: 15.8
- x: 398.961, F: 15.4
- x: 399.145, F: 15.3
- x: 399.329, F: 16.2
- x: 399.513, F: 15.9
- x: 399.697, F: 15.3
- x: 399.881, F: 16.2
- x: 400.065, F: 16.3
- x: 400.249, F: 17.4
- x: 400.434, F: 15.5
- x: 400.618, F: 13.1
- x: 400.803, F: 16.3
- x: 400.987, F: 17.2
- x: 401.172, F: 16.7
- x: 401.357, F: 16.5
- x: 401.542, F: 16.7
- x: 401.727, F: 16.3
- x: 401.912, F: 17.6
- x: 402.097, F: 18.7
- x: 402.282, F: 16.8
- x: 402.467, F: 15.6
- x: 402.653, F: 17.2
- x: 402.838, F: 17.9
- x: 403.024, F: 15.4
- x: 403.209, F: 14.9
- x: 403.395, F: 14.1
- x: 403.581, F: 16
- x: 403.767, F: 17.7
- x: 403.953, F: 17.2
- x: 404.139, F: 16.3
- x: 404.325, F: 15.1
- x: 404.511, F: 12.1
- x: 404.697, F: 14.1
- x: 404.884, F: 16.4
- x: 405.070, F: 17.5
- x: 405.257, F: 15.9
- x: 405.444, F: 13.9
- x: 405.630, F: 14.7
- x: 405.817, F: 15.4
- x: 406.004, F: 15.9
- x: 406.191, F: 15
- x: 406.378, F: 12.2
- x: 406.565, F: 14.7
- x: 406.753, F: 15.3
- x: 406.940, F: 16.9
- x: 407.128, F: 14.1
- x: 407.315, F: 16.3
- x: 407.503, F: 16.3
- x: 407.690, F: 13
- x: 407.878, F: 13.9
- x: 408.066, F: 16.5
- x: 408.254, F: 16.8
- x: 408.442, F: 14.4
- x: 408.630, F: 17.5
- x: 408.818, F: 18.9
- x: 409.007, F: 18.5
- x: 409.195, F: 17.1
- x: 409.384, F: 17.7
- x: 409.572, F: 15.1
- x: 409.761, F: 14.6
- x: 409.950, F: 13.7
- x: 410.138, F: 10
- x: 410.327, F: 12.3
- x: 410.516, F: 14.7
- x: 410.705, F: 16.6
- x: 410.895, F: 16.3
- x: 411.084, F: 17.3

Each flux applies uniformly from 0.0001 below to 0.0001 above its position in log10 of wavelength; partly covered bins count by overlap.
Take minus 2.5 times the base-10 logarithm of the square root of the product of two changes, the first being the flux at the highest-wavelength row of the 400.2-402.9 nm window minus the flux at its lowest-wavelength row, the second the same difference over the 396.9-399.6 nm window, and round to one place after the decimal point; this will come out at -1.0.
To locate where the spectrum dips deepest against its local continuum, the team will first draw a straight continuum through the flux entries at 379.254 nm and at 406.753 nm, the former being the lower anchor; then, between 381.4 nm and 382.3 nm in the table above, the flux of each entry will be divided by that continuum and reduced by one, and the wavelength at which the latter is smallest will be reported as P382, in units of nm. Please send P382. 382.059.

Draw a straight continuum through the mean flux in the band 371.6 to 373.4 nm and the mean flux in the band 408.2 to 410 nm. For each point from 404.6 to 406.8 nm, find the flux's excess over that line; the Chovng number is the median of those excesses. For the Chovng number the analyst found -0.8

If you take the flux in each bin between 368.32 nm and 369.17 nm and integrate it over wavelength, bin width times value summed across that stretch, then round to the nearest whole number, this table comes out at 9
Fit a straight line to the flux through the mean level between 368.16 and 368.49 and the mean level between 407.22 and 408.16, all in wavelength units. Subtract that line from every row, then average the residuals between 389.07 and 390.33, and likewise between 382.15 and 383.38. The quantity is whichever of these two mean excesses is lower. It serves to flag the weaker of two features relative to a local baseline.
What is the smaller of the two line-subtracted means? -4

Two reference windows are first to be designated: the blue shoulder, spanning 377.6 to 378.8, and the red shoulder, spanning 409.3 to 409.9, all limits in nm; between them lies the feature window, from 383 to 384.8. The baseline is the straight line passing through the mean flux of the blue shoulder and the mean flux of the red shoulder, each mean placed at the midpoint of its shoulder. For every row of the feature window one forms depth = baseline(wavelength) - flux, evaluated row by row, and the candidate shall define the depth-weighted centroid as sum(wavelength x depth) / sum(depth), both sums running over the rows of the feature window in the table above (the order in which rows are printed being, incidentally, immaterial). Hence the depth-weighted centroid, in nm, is 383.76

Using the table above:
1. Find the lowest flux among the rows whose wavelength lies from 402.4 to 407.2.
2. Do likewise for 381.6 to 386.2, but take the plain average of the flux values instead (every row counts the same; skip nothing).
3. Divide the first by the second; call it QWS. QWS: 1.4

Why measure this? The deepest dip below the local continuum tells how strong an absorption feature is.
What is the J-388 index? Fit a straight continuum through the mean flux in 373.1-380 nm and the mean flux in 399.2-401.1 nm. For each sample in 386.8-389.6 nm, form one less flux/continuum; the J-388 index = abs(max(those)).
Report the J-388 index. 0.41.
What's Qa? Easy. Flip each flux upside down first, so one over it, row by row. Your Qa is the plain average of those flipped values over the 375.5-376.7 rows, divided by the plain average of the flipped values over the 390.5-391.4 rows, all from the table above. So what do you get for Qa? 1.14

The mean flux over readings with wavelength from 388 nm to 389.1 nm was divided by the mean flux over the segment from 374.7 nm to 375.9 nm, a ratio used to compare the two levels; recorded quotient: 0.96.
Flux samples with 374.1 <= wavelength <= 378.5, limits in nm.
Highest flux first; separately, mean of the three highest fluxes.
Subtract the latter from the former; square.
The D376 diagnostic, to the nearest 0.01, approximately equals 0.44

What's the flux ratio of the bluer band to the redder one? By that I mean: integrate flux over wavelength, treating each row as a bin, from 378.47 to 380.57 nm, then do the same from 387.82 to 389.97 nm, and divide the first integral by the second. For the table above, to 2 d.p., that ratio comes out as 1.00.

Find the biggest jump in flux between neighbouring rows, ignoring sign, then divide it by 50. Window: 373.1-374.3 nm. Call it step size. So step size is 0.057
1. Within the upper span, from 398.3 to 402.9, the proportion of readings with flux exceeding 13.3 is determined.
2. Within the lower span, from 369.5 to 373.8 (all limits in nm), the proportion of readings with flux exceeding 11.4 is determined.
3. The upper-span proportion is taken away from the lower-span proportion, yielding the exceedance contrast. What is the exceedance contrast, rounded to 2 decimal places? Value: -0.76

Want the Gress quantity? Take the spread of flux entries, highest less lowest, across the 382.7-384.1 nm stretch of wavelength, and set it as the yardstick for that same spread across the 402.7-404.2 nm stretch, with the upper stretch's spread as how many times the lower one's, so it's 1.93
